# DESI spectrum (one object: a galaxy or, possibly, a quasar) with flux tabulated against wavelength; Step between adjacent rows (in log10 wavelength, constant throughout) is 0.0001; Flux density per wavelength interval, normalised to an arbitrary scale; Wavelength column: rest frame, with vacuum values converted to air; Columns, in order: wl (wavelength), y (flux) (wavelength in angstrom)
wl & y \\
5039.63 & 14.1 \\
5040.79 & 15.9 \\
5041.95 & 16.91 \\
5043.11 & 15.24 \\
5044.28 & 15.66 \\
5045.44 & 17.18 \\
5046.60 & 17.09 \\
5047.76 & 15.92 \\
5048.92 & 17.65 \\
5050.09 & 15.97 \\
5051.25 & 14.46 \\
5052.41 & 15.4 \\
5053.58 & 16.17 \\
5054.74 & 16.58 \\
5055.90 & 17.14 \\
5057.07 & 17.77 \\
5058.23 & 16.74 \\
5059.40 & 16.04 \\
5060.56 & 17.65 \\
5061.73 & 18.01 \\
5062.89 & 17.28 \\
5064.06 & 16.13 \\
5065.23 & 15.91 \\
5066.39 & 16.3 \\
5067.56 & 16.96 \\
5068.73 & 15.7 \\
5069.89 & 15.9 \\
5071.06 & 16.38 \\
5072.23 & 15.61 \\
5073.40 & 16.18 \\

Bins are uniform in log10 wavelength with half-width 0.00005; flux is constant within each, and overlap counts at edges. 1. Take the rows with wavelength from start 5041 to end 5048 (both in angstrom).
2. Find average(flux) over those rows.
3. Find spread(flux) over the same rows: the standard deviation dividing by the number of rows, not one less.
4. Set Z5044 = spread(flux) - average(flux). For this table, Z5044 -15.6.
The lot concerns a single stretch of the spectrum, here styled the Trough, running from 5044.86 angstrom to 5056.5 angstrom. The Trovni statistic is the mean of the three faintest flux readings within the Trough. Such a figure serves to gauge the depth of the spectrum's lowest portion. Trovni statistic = 15.26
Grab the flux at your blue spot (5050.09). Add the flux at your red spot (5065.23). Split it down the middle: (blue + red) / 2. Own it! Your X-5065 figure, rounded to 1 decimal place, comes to 15.9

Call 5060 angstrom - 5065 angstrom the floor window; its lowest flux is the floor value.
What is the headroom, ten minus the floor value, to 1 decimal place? -6.1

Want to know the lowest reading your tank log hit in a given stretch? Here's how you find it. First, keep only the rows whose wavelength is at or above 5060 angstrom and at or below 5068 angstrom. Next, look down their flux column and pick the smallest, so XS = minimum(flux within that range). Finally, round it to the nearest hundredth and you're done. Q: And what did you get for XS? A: 15.91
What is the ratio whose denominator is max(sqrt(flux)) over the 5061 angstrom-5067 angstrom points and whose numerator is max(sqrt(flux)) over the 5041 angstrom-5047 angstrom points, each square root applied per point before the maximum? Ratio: 0.98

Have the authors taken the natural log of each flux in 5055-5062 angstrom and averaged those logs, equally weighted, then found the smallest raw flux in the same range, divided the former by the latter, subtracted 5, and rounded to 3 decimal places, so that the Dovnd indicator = -4.823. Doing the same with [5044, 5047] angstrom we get -4.820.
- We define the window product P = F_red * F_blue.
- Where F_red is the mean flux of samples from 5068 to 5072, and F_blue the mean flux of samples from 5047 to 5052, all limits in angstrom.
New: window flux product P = 256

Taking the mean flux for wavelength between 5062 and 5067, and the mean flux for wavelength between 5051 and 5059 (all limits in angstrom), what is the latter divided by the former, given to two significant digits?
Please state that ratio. 0.99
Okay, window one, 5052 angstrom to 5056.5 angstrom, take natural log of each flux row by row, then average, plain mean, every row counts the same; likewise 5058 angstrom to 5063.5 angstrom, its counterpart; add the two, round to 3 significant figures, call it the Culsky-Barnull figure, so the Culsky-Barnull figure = 5.63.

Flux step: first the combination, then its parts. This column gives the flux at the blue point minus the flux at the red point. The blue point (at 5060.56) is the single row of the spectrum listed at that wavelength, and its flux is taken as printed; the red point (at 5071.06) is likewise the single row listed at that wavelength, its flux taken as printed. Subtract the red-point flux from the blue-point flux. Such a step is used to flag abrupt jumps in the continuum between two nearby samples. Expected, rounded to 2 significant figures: 1.3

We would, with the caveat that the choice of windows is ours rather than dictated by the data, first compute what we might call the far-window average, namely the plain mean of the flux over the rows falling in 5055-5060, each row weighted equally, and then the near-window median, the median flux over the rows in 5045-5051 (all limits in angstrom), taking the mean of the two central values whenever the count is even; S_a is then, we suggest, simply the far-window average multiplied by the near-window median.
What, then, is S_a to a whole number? 289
